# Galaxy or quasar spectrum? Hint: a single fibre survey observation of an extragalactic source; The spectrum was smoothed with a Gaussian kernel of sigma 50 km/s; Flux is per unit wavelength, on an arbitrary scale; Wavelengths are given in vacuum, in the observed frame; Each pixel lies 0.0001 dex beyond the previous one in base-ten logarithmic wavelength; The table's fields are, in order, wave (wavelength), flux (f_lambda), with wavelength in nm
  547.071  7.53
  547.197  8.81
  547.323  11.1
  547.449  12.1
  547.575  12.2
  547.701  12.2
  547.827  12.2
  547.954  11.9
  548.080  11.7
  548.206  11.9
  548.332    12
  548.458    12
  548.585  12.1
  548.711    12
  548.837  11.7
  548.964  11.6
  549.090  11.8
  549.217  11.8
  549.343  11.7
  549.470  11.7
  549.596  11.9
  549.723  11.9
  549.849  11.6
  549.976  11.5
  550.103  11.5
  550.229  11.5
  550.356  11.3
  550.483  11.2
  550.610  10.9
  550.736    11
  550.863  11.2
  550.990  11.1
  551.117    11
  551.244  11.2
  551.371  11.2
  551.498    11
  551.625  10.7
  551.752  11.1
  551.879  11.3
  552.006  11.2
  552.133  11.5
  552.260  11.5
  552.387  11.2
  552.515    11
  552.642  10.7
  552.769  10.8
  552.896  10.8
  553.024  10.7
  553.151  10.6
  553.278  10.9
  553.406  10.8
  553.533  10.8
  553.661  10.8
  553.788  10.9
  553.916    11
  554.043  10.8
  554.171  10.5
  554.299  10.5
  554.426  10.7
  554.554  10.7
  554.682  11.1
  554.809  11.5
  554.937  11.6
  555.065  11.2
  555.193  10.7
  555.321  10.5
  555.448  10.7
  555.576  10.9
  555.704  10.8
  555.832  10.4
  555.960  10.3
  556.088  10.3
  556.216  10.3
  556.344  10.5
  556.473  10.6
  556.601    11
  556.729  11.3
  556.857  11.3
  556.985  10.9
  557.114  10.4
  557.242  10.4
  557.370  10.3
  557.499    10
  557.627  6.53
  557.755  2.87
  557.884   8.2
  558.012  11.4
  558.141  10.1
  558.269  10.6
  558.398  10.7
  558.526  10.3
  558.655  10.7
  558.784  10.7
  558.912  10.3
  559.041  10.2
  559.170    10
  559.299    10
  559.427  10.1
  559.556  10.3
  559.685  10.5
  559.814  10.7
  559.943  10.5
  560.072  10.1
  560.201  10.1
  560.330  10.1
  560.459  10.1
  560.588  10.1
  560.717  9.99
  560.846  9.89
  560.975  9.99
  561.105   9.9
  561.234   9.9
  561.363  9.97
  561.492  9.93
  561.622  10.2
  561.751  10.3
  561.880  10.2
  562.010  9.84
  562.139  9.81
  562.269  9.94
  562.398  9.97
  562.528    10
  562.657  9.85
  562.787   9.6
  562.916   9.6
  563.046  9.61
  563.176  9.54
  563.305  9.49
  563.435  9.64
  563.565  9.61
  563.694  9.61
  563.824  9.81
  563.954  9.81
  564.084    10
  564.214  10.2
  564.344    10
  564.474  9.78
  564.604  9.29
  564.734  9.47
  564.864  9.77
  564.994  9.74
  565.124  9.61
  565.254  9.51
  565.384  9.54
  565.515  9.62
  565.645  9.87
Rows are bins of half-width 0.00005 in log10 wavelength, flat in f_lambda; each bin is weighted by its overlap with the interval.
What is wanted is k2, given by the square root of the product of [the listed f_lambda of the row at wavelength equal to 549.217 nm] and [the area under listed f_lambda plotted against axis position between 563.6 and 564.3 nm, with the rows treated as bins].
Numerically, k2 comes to 9.0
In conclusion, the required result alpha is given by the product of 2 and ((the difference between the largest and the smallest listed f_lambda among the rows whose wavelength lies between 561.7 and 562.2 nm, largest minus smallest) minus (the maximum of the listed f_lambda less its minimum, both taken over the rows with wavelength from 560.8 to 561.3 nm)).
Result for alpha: 0.78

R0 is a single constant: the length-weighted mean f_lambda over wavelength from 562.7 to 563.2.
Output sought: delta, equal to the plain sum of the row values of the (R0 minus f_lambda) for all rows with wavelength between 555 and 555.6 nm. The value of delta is -6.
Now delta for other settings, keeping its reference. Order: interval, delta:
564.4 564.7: 0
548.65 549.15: -9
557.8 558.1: 0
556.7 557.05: -5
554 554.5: -4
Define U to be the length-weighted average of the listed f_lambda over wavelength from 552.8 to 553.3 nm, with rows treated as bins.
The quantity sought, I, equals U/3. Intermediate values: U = 10.7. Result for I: 3.6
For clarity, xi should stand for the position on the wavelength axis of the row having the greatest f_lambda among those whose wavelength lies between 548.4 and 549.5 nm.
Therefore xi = 548.585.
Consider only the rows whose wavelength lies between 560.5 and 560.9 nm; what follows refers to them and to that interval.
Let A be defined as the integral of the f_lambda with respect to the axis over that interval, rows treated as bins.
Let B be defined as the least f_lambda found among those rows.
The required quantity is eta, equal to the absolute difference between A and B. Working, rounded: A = 4.00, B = 9.89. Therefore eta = 5.9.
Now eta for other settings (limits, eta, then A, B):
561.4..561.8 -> 5.9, 4.05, 9.93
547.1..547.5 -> 4.7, 4.14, 8.81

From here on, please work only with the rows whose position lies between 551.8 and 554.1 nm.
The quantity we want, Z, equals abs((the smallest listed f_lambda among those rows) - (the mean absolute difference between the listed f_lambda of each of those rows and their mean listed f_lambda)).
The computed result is 10.4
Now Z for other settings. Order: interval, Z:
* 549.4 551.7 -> 10.4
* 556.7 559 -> 1.5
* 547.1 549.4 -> 8.4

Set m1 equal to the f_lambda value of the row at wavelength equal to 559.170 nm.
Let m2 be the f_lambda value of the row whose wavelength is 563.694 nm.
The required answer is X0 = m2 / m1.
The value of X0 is 0.96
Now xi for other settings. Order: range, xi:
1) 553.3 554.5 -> 553.916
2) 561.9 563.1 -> 562.528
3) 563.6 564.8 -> 564.214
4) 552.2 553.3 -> 552.260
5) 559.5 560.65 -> 559.814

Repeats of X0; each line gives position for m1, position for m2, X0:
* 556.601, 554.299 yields 0.95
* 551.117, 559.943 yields 0.95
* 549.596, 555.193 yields 0.90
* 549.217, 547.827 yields 1.03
